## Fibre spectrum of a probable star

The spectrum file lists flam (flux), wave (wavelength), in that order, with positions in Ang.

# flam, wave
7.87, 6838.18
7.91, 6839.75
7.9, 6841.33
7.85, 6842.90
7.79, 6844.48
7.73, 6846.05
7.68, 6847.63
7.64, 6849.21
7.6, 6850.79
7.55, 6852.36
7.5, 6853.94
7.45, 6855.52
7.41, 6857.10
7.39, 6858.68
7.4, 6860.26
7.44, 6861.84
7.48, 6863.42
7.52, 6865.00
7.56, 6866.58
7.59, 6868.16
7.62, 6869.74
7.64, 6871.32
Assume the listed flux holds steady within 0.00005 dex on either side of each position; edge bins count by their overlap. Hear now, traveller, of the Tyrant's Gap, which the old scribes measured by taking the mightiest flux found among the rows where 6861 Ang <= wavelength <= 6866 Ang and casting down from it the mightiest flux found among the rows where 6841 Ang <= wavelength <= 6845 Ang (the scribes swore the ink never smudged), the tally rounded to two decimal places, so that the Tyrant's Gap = -0.38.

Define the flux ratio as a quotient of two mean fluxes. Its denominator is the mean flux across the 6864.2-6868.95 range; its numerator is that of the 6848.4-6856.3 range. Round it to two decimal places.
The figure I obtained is 1.00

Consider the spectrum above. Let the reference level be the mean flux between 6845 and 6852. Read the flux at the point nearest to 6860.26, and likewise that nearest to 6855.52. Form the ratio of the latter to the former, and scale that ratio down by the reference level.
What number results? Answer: 0.131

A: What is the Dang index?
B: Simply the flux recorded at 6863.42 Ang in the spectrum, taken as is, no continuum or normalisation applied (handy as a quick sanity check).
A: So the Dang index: 7.48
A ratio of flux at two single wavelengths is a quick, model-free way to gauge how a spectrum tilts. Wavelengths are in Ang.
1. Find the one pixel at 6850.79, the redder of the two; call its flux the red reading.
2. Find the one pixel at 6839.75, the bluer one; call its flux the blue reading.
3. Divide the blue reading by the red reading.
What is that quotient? 1.041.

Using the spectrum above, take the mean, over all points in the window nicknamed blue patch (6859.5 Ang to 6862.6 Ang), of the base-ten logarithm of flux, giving 0.870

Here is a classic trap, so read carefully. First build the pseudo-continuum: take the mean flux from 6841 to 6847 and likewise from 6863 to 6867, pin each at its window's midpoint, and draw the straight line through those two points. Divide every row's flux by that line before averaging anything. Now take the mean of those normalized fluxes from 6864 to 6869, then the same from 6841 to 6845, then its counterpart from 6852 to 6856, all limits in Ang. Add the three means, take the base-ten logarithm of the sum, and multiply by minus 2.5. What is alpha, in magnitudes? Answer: -1.188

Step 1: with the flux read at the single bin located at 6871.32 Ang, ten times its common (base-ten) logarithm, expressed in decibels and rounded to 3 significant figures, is 8.83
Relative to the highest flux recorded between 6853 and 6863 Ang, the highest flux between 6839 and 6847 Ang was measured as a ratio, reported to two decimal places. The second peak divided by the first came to 1.05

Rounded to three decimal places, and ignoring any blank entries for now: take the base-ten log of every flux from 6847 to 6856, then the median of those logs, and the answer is 0.879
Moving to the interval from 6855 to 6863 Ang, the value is 0.870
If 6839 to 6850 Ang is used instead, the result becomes 0.892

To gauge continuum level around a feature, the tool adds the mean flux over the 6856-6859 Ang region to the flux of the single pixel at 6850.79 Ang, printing 15.0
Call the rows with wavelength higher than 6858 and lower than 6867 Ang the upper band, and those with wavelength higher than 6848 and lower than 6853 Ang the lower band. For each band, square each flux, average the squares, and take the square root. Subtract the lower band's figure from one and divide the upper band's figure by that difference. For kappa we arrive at -1.13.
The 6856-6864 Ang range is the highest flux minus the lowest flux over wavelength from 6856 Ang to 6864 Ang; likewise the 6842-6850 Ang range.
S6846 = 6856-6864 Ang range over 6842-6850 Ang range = 0.4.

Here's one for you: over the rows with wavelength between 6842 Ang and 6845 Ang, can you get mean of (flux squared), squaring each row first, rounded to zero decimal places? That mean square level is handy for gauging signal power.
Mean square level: 61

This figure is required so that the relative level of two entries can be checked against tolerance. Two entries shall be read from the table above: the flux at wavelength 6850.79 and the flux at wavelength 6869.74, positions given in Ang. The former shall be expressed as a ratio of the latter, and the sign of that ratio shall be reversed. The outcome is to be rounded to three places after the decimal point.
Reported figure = -0.997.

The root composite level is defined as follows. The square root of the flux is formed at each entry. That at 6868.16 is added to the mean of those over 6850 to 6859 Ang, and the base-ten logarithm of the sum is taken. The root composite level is 0.740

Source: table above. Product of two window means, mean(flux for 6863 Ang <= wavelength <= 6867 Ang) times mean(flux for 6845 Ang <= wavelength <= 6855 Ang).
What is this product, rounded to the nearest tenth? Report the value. 57.3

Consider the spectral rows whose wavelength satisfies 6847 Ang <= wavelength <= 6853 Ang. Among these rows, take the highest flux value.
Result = 7.68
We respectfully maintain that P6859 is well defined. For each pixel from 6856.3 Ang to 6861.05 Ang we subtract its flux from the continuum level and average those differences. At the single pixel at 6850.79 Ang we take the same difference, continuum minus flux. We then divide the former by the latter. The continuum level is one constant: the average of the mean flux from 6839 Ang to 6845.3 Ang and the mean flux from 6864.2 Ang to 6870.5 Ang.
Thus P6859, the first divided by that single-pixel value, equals 2.7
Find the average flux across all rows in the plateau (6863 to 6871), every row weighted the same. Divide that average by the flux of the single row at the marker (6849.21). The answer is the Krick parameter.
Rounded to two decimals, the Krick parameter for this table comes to 0.99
